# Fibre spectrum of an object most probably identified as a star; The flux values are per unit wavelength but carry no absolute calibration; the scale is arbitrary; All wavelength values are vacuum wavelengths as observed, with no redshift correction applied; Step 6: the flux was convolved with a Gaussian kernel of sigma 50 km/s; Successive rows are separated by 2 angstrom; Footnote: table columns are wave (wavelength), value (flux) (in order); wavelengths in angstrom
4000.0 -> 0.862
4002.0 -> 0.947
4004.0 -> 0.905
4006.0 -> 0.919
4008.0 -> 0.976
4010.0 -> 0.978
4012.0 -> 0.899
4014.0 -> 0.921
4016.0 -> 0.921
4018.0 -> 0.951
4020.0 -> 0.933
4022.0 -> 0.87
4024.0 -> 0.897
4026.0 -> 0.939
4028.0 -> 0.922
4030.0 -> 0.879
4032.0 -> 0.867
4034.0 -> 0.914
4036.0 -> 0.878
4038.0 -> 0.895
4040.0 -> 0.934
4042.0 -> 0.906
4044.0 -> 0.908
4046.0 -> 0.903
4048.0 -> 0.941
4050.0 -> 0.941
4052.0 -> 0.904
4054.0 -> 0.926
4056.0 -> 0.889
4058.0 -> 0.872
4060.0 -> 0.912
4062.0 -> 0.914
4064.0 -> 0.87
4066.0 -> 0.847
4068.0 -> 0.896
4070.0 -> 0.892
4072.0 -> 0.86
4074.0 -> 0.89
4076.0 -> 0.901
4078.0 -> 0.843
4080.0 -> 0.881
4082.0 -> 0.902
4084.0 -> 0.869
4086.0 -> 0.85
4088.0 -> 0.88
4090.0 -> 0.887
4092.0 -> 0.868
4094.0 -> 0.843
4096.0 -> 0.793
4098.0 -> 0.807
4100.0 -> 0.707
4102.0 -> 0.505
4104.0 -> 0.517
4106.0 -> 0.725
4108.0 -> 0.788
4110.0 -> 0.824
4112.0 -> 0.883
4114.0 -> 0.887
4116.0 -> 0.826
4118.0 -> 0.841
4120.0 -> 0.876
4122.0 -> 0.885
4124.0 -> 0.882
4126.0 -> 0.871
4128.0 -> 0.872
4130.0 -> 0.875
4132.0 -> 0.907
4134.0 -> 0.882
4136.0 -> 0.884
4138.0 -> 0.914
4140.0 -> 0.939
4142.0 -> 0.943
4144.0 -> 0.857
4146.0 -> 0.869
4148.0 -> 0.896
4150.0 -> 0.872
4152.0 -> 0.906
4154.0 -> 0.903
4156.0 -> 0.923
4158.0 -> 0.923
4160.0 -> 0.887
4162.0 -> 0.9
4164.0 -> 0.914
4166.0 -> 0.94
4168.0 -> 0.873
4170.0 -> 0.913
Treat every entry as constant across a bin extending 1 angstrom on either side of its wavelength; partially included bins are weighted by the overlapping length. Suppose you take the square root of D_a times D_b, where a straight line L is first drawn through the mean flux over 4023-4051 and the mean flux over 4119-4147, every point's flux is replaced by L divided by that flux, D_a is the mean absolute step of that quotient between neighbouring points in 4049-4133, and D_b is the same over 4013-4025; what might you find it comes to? 0.042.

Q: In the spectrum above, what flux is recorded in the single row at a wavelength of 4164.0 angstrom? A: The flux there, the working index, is 0.914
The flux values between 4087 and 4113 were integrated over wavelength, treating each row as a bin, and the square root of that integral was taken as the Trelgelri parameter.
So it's 4.5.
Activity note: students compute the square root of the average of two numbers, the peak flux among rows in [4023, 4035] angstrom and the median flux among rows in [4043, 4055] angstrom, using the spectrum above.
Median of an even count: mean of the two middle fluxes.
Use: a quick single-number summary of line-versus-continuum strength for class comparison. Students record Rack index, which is 0.963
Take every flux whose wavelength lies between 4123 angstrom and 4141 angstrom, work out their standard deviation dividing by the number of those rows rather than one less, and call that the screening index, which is 0.022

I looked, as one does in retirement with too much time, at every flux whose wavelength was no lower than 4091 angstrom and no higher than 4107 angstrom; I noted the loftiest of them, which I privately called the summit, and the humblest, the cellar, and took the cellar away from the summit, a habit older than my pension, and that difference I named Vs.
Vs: 0.363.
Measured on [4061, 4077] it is 0.067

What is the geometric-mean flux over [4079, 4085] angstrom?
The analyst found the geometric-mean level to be 0.884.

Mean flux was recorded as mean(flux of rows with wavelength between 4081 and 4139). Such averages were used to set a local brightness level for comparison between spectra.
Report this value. 0.829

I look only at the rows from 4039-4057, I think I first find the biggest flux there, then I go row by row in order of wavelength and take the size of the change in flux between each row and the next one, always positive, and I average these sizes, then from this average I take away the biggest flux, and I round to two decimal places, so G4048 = -0.92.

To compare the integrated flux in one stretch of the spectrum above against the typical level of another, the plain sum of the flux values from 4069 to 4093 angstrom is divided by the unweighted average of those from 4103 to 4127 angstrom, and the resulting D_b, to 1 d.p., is 12.9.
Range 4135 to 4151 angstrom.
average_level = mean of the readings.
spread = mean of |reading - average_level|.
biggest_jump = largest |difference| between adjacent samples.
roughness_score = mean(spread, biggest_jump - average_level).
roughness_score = -0.392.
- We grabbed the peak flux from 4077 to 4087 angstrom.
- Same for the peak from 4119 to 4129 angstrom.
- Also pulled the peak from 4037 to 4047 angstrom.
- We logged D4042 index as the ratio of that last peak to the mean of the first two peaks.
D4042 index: 1.05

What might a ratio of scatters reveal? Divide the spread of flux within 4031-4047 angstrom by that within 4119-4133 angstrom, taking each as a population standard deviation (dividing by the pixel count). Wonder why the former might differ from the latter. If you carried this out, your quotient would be 1.7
